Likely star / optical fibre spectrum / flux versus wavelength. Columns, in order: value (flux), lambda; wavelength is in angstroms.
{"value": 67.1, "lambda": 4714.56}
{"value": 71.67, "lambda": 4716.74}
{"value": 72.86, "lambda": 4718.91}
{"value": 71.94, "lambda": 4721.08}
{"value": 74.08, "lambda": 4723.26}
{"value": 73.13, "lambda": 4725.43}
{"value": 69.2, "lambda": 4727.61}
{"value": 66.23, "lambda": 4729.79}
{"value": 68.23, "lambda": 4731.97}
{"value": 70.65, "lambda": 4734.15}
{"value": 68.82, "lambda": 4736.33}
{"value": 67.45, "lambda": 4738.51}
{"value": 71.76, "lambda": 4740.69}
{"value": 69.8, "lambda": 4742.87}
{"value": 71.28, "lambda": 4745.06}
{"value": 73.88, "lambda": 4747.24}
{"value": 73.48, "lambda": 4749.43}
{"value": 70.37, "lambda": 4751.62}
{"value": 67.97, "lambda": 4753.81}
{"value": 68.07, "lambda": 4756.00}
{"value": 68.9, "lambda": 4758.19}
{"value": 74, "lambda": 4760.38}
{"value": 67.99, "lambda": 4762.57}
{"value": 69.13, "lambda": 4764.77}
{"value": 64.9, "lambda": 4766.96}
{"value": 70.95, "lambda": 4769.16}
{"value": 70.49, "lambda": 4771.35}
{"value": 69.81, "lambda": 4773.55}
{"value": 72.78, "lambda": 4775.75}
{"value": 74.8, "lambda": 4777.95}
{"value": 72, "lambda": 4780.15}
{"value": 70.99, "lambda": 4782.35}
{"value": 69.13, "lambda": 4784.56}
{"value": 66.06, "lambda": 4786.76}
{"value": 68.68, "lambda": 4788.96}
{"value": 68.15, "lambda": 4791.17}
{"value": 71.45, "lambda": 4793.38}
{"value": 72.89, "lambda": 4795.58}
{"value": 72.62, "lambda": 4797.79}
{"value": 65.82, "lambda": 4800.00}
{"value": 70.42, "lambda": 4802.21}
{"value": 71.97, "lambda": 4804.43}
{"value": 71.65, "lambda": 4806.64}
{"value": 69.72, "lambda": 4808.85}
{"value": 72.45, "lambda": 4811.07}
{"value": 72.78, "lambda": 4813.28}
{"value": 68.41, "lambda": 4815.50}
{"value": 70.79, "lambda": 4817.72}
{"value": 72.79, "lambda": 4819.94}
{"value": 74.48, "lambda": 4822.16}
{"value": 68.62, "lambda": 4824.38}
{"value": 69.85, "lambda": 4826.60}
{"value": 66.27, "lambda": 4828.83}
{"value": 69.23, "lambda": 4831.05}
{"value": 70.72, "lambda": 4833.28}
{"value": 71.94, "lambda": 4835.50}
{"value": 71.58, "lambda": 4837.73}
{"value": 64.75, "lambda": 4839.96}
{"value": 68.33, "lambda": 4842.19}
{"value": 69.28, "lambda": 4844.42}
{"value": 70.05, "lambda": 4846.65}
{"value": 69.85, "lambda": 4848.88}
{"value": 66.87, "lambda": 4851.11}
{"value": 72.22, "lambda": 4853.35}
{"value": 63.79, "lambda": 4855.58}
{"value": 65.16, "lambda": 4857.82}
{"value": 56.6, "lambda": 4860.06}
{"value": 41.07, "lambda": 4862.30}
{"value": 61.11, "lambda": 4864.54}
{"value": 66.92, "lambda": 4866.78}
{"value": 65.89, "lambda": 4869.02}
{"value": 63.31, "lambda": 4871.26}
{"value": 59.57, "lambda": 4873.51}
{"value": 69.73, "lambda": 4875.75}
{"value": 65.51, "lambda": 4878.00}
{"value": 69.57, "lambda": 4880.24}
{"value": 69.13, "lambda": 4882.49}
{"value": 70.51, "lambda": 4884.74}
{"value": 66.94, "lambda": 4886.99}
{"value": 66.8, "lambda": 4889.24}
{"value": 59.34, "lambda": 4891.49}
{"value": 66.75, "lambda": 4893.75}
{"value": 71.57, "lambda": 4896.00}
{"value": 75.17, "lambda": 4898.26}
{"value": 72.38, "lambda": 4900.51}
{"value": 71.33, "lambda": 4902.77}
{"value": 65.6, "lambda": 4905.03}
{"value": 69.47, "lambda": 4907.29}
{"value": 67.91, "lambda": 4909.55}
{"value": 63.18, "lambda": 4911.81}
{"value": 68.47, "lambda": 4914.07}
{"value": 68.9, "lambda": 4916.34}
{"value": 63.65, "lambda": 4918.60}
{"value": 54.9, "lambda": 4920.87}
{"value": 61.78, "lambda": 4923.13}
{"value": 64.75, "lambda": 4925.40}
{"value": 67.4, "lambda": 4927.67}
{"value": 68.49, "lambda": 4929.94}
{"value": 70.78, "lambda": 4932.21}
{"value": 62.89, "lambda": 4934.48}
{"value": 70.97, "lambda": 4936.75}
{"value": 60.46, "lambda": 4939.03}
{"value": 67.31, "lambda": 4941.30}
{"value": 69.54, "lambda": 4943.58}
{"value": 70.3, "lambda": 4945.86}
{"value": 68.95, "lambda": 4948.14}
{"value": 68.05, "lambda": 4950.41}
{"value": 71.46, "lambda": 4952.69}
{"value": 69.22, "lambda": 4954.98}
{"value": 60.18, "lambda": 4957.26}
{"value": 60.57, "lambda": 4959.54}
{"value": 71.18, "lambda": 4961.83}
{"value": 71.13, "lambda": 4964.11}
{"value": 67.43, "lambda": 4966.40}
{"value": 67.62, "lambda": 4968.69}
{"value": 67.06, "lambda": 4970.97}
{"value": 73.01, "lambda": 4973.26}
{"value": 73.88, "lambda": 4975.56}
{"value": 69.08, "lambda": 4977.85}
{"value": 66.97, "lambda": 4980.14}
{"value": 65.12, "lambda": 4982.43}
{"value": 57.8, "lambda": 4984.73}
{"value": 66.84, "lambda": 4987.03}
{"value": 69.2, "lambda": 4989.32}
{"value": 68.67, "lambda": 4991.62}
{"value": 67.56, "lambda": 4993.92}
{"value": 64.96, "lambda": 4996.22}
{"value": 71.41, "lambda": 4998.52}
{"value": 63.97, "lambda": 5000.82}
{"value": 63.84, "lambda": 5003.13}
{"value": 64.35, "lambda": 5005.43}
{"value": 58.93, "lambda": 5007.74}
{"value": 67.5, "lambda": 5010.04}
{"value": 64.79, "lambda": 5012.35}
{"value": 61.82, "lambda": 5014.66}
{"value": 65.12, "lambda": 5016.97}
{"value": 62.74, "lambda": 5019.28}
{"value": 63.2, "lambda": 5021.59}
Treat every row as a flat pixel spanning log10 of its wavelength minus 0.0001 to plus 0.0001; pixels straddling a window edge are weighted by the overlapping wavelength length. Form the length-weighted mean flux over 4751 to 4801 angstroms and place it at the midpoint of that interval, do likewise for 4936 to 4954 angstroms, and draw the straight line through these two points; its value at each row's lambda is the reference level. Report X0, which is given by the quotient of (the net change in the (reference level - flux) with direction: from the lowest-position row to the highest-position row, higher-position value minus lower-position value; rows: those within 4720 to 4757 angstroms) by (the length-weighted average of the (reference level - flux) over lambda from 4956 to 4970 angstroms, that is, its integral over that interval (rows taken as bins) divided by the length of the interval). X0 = 2.0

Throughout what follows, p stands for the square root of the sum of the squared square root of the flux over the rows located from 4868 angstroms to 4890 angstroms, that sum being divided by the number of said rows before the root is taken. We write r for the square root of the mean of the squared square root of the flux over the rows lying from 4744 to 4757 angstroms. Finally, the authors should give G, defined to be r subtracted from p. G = -0.25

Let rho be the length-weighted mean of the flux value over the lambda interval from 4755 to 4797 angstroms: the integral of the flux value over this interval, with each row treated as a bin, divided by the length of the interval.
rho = 70.1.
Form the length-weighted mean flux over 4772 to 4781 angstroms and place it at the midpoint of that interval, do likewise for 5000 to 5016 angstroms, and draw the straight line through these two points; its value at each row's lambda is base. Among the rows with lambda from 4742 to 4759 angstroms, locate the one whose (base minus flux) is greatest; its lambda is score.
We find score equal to 4753.81 angstroms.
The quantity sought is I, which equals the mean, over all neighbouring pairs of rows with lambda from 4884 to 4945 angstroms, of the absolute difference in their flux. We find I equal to 4.5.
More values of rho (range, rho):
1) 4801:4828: 71.1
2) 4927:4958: 67.7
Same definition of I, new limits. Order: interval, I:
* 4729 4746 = 2.2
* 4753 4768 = 2.9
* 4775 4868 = 3.5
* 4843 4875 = 5.9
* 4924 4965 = 4.1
